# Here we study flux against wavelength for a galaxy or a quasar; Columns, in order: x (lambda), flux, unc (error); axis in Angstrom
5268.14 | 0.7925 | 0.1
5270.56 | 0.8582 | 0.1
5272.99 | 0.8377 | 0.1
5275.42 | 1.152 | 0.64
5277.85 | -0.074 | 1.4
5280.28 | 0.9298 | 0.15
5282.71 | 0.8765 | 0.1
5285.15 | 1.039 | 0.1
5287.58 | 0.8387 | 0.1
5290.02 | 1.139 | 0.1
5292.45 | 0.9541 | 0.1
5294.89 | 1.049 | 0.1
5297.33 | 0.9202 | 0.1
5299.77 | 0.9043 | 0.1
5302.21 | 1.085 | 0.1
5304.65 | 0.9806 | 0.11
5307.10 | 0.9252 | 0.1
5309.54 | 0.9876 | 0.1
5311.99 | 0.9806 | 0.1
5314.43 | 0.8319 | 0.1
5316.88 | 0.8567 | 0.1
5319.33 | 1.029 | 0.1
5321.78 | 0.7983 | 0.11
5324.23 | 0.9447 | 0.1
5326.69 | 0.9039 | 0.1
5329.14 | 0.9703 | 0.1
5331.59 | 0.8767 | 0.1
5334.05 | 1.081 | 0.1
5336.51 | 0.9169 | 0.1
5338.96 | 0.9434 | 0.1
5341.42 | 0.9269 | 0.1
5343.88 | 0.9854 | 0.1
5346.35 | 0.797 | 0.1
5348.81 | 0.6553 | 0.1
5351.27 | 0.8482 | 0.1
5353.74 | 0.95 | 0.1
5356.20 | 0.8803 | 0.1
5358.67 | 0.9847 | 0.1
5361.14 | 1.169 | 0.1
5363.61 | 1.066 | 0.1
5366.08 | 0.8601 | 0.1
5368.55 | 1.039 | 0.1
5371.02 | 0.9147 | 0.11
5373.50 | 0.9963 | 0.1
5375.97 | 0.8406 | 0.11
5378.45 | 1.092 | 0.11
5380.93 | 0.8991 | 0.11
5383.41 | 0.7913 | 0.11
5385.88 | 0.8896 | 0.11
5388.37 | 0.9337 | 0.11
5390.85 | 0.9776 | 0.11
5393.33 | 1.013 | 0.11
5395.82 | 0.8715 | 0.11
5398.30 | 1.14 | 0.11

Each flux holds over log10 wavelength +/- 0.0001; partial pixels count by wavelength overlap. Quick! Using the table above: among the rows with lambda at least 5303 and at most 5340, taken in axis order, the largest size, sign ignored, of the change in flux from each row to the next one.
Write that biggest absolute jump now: 0.23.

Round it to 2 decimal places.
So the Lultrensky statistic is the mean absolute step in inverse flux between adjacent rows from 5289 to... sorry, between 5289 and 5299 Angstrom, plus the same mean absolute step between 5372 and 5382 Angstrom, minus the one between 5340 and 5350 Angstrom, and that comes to 0.16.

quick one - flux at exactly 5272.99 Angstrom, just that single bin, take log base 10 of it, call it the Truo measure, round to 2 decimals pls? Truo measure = -0.08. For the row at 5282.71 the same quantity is -0.06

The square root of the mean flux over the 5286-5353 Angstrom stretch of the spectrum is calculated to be 0.965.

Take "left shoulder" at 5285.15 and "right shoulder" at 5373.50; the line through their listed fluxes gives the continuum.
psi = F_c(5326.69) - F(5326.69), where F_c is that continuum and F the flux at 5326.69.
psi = 0.12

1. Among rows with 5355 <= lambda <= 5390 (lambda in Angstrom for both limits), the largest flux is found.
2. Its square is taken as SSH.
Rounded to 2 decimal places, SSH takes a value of 1.37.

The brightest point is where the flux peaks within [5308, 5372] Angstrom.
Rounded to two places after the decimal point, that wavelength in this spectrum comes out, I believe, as 5361.14 Angstrom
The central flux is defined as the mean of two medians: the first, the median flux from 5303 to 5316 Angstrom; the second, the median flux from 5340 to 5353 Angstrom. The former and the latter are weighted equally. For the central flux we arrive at 0.914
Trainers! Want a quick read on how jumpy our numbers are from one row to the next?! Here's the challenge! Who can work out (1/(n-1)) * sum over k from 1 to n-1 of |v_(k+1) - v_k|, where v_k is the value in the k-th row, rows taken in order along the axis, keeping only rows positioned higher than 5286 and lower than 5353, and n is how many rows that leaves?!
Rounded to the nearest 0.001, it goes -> 0.117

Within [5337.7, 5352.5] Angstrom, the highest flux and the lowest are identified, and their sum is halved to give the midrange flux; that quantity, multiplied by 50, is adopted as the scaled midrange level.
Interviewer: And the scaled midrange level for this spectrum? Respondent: 41.0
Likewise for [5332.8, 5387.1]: 45.6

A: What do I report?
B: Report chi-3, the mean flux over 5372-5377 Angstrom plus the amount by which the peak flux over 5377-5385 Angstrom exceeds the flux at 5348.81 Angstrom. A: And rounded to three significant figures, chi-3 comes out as 1.36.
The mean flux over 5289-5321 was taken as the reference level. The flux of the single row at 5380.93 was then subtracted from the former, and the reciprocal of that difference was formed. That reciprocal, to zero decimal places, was 14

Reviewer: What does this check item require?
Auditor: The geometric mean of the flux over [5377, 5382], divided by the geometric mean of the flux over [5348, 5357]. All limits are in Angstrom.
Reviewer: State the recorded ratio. 1.20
